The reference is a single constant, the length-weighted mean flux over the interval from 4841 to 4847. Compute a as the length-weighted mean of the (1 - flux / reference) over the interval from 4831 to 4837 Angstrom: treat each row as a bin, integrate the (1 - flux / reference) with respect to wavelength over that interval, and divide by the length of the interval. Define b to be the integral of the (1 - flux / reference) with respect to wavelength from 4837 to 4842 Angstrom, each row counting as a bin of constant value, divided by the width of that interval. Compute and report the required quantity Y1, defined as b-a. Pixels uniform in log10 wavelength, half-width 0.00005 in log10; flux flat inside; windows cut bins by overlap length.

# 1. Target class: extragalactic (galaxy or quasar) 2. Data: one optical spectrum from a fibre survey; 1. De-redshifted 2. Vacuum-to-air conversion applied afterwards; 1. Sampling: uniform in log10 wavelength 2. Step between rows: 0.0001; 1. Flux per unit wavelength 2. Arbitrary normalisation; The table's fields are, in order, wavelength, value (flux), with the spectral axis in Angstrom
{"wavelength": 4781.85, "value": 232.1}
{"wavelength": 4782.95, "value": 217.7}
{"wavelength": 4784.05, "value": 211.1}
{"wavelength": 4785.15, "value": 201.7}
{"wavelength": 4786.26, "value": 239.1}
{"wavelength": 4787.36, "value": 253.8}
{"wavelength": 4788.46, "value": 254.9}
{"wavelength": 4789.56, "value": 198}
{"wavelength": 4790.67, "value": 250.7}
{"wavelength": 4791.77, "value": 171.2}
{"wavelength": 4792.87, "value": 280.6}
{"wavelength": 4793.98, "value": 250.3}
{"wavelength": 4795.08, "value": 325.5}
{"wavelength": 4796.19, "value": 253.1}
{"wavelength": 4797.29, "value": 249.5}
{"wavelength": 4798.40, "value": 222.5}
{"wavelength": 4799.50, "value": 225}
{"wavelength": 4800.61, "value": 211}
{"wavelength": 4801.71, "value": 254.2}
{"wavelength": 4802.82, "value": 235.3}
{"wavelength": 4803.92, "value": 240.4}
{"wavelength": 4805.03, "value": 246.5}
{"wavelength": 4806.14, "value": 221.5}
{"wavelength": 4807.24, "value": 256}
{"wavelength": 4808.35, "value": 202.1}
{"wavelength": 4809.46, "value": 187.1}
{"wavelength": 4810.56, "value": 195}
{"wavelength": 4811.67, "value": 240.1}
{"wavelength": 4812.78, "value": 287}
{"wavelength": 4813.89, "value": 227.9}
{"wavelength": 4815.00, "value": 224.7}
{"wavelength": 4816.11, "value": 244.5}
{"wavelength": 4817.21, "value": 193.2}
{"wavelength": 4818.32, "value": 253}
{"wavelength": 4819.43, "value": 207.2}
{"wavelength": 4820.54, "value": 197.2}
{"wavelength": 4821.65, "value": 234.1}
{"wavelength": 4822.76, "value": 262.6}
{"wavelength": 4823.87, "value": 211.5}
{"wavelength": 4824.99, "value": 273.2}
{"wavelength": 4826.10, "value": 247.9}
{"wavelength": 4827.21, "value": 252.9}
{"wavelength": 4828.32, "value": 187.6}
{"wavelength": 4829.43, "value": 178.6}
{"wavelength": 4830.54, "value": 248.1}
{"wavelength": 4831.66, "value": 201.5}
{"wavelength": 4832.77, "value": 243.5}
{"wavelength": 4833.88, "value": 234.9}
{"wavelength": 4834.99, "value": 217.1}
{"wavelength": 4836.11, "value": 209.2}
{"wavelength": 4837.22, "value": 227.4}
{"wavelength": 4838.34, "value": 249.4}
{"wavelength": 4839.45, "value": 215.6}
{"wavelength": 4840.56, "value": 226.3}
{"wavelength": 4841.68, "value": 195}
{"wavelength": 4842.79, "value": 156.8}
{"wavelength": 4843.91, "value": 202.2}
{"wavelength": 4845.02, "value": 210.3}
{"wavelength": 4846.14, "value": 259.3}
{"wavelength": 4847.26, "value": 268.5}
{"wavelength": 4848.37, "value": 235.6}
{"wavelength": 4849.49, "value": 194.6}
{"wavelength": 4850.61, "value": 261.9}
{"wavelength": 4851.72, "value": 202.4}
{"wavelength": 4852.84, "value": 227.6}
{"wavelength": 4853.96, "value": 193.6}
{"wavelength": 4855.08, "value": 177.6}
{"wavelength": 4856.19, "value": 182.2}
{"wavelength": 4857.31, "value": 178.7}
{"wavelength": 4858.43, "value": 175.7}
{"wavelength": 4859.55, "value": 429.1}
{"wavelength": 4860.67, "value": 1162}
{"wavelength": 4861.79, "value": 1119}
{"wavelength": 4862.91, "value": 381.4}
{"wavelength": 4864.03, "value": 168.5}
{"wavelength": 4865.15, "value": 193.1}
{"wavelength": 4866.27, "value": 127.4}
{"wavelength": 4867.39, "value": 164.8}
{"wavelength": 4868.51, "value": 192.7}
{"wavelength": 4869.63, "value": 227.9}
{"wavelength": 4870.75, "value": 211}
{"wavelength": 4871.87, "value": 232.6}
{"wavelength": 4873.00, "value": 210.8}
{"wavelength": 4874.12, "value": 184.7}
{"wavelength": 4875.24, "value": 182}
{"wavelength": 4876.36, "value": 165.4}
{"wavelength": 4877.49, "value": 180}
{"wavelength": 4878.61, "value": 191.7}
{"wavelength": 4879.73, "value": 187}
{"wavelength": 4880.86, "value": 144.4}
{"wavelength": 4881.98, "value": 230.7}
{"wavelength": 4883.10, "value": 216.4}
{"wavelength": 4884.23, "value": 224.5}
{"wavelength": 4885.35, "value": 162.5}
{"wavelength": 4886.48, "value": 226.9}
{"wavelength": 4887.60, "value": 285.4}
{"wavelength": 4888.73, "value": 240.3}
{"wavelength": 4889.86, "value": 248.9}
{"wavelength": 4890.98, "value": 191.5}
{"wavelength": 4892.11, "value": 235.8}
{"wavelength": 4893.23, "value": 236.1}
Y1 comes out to -0.01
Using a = -0.067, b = -0.08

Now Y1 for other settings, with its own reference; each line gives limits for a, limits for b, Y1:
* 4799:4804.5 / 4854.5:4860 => 0.04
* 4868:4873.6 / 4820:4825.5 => -0.10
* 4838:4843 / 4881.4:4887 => -0.01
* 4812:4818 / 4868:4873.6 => 0.10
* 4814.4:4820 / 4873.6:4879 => 0.21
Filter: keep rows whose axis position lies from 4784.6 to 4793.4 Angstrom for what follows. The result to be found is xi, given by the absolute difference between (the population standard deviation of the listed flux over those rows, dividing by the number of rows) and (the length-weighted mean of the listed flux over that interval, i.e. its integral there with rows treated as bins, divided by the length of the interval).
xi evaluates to 197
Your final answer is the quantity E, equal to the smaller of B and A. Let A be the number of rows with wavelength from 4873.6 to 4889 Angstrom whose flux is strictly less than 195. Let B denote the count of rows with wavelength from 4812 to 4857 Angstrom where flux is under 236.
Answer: 8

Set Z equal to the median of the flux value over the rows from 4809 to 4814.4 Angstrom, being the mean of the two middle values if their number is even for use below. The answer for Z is 228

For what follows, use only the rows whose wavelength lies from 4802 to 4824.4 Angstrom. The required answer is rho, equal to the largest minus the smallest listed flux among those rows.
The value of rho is 100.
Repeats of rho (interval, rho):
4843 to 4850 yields 74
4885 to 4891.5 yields 123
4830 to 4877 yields 1035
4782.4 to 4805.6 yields 154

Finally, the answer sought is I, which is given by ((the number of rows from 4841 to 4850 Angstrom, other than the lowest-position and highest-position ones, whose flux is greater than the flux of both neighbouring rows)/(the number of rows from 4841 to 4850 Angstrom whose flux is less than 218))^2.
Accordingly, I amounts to 0.0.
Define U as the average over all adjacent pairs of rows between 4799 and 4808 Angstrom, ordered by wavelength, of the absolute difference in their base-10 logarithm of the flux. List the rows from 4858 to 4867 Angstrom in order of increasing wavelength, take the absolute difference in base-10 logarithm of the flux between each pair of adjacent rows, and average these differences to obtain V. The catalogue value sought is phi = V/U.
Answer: 6.98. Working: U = 0.039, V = 0.271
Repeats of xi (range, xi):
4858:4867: 68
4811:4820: 207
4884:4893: 193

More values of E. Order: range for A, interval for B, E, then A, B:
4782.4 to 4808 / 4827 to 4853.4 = 1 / 1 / 17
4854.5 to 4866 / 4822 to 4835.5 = 6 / 6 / 6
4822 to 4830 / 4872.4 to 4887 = 2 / 2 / 13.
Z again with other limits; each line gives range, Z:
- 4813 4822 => 226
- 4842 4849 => 223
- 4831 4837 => 217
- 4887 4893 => 240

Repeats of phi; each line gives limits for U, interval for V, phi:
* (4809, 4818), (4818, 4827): 1.11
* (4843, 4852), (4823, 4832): 1.08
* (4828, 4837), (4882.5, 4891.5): 1.50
